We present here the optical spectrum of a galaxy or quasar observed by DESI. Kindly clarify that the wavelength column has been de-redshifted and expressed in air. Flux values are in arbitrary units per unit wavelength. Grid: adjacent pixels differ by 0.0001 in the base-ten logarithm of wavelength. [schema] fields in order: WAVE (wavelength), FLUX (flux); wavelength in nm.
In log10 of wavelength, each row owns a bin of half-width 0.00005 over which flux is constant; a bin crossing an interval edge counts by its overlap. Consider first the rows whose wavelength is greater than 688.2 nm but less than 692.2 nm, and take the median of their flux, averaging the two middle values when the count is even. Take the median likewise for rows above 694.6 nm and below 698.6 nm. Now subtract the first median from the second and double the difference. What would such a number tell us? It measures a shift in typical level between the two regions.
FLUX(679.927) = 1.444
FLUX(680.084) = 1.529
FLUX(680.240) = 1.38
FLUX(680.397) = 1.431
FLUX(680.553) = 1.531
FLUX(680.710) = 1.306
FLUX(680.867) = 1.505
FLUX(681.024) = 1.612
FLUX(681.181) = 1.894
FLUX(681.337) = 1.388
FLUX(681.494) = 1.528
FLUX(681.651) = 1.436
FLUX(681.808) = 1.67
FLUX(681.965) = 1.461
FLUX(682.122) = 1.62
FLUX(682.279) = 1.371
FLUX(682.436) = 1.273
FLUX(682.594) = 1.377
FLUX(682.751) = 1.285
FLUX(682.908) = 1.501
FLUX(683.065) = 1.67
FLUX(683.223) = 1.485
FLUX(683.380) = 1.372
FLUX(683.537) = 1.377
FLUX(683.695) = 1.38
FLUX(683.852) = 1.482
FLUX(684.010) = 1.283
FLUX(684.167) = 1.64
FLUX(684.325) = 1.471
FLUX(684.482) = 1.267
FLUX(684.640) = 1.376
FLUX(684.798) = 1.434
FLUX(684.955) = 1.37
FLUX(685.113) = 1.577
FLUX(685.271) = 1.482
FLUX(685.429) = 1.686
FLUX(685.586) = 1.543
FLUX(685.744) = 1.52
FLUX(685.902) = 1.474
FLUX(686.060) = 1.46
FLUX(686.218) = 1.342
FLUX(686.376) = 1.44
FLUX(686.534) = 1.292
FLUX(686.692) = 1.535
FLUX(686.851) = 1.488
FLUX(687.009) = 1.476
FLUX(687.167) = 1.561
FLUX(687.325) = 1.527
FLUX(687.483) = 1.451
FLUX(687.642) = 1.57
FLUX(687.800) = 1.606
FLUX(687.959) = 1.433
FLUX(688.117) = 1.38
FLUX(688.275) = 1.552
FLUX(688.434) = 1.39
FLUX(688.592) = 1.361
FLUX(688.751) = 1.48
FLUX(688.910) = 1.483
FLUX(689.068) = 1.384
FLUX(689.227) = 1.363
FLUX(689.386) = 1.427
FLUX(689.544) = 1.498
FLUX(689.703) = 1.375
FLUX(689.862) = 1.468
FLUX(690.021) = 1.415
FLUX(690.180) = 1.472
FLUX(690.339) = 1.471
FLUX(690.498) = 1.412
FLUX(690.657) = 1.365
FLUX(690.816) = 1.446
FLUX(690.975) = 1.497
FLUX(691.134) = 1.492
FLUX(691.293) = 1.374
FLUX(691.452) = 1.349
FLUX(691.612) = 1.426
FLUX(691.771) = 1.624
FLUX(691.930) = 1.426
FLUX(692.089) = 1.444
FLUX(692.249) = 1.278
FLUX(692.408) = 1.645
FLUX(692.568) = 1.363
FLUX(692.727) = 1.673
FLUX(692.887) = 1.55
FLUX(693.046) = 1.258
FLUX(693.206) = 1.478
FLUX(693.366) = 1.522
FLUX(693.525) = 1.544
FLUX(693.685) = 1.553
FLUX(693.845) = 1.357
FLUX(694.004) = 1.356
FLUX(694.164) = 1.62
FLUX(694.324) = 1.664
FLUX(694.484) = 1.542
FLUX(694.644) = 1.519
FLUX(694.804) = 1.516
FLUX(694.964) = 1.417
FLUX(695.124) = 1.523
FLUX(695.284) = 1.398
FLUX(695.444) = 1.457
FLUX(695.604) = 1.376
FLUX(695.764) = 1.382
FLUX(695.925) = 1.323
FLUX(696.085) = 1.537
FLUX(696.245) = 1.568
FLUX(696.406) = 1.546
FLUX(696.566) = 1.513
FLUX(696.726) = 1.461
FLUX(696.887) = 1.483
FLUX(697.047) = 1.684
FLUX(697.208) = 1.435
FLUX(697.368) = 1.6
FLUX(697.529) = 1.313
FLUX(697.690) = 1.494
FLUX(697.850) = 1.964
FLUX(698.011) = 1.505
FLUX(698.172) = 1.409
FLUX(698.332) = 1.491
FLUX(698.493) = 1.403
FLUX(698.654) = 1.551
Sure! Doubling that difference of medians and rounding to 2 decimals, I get 0.13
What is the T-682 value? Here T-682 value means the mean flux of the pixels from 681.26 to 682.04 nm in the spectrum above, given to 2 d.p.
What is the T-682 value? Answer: 1.50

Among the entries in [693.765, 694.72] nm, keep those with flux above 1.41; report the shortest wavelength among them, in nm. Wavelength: 694.164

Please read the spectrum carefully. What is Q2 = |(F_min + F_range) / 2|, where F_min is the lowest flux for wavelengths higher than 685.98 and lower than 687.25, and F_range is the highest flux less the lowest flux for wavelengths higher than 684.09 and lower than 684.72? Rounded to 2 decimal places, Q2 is 0.83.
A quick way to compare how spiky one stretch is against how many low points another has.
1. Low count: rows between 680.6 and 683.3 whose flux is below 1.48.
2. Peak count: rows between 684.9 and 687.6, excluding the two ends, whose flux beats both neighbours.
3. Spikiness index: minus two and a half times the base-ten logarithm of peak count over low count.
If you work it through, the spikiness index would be 0.51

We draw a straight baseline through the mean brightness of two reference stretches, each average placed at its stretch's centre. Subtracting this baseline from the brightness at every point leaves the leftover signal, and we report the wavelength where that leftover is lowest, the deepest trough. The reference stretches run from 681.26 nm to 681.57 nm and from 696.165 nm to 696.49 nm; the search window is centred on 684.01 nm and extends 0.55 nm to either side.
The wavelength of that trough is 684.482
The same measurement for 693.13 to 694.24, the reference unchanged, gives 694.004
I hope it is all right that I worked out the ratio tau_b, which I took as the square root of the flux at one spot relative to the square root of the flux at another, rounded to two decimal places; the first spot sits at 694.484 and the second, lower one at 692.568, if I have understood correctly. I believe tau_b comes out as 1.06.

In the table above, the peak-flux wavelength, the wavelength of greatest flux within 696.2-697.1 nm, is 697.047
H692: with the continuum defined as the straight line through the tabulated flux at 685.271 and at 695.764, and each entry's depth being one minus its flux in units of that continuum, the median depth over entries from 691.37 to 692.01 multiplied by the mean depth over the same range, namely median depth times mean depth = 0.0001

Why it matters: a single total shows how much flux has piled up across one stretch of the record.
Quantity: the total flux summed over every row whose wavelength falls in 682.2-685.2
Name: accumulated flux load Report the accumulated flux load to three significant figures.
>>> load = 27.0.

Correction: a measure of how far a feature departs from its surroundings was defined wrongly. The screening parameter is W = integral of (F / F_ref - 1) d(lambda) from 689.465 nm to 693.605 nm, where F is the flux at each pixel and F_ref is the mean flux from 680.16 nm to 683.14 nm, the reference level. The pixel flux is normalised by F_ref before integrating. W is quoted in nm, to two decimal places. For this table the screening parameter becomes -0.08 nm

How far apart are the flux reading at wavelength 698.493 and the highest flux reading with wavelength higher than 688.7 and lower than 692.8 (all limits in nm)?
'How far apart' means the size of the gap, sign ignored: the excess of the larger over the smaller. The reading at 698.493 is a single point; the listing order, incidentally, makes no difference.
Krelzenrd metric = 0.27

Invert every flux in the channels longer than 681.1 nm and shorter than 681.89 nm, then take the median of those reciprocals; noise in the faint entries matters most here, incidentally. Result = 0.654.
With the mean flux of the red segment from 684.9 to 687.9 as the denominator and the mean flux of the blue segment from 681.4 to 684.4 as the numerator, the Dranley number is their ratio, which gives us 0.97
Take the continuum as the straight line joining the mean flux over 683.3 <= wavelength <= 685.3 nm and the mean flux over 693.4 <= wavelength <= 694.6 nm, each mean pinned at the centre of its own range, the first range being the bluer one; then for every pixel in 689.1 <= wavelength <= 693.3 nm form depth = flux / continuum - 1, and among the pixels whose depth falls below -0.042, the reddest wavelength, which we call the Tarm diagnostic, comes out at 693.046 nm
